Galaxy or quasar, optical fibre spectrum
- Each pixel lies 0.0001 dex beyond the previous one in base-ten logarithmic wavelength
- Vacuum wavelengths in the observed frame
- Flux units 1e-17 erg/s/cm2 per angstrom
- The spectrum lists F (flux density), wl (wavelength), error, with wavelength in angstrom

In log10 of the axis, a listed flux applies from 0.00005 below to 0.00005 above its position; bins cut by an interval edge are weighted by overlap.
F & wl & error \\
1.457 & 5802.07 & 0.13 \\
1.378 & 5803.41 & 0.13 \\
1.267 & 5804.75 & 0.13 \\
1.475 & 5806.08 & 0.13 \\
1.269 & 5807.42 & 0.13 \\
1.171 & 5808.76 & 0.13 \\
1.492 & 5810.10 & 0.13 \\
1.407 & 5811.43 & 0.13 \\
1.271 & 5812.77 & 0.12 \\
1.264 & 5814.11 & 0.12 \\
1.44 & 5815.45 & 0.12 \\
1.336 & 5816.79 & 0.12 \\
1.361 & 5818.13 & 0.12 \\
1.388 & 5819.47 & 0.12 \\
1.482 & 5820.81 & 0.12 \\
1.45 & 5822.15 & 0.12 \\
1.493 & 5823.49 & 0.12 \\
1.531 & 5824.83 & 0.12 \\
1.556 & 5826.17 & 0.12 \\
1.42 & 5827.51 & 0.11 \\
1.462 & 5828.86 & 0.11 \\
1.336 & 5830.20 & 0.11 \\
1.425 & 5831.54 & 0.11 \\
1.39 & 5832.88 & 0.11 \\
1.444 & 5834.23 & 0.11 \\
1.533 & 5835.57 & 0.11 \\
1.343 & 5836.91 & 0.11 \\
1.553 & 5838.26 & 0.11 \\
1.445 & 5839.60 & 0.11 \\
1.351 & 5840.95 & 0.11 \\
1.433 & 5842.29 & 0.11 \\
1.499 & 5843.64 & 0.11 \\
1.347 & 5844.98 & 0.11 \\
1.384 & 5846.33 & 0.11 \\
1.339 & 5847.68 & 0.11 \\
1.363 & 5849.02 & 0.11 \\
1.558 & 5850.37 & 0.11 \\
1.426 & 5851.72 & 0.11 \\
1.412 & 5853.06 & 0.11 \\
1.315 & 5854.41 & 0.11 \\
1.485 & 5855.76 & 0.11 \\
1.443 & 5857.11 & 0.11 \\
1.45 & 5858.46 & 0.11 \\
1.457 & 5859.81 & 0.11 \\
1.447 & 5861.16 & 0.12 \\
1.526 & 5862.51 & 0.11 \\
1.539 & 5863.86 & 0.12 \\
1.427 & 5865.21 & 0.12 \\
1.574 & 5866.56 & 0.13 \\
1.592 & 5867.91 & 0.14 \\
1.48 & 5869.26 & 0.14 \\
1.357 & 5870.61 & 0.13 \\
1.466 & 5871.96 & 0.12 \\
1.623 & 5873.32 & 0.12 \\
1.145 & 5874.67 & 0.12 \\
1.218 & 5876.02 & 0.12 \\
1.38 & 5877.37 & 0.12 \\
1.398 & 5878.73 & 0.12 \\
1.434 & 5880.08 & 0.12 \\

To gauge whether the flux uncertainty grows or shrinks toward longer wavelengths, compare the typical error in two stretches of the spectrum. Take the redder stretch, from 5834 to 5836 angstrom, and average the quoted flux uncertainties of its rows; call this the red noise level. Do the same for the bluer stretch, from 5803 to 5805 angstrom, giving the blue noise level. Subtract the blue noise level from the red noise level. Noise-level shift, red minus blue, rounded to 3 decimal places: -0.020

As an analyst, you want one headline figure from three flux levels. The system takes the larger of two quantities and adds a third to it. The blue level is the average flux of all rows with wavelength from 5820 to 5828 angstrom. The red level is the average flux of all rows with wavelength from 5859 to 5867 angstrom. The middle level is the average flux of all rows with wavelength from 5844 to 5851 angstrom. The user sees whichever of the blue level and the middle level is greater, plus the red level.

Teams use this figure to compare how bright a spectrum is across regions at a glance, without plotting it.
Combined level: 2.98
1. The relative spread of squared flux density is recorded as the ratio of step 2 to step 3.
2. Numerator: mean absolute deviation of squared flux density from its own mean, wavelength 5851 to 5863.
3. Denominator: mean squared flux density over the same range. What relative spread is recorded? 0.05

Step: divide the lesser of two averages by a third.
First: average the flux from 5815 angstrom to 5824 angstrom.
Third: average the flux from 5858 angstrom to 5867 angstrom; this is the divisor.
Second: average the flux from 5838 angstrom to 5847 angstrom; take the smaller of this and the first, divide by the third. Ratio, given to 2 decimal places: 0.95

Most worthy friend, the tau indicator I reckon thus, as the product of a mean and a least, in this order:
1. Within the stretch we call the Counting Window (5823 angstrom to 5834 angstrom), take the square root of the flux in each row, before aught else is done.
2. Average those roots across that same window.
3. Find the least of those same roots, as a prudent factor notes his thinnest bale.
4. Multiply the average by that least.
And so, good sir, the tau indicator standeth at 1.39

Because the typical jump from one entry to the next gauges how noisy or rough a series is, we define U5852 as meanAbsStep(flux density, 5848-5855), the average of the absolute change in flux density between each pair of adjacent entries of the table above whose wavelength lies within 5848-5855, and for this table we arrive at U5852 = 0.11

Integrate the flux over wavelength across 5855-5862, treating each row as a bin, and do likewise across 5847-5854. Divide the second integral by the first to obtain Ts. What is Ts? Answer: 0.97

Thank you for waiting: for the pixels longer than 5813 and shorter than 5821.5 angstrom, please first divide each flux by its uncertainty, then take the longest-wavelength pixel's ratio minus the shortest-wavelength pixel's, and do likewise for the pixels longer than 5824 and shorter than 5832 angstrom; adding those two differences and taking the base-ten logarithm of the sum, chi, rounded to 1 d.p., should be 0.3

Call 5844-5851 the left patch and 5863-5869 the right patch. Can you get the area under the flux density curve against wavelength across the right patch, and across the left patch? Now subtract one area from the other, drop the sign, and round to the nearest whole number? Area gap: 1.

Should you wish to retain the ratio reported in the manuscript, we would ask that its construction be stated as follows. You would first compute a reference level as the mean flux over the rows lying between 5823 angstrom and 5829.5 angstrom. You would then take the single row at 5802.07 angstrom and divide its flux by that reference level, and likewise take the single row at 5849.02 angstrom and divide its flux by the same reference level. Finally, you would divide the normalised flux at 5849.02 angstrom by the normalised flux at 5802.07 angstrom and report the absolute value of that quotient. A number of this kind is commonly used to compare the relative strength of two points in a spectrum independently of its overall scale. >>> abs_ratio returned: 0.94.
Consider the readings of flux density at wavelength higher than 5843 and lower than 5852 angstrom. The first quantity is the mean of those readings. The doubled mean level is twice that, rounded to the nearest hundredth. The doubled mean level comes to 2.83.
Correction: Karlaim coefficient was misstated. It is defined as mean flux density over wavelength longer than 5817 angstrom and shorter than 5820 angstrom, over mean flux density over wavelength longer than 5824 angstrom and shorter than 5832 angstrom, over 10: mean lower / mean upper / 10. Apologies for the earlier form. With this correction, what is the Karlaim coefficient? 0.094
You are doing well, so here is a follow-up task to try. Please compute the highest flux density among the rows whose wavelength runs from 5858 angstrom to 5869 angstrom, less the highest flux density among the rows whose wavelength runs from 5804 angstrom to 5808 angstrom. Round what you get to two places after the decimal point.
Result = 0.12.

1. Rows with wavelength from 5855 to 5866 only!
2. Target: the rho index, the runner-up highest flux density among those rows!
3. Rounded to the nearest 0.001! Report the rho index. 1.526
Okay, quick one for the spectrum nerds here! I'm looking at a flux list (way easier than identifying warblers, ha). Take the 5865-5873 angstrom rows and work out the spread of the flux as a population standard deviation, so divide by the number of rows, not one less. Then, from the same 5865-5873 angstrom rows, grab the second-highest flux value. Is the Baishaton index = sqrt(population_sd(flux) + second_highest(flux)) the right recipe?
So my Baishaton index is 1.29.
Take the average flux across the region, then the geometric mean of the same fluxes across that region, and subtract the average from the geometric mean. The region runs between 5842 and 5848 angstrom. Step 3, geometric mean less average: -0.001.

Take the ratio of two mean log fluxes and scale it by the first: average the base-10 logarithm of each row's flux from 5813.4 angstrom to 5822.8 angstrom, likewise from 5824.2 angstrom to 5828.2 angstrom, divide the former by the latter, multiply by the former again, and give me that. 0.114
